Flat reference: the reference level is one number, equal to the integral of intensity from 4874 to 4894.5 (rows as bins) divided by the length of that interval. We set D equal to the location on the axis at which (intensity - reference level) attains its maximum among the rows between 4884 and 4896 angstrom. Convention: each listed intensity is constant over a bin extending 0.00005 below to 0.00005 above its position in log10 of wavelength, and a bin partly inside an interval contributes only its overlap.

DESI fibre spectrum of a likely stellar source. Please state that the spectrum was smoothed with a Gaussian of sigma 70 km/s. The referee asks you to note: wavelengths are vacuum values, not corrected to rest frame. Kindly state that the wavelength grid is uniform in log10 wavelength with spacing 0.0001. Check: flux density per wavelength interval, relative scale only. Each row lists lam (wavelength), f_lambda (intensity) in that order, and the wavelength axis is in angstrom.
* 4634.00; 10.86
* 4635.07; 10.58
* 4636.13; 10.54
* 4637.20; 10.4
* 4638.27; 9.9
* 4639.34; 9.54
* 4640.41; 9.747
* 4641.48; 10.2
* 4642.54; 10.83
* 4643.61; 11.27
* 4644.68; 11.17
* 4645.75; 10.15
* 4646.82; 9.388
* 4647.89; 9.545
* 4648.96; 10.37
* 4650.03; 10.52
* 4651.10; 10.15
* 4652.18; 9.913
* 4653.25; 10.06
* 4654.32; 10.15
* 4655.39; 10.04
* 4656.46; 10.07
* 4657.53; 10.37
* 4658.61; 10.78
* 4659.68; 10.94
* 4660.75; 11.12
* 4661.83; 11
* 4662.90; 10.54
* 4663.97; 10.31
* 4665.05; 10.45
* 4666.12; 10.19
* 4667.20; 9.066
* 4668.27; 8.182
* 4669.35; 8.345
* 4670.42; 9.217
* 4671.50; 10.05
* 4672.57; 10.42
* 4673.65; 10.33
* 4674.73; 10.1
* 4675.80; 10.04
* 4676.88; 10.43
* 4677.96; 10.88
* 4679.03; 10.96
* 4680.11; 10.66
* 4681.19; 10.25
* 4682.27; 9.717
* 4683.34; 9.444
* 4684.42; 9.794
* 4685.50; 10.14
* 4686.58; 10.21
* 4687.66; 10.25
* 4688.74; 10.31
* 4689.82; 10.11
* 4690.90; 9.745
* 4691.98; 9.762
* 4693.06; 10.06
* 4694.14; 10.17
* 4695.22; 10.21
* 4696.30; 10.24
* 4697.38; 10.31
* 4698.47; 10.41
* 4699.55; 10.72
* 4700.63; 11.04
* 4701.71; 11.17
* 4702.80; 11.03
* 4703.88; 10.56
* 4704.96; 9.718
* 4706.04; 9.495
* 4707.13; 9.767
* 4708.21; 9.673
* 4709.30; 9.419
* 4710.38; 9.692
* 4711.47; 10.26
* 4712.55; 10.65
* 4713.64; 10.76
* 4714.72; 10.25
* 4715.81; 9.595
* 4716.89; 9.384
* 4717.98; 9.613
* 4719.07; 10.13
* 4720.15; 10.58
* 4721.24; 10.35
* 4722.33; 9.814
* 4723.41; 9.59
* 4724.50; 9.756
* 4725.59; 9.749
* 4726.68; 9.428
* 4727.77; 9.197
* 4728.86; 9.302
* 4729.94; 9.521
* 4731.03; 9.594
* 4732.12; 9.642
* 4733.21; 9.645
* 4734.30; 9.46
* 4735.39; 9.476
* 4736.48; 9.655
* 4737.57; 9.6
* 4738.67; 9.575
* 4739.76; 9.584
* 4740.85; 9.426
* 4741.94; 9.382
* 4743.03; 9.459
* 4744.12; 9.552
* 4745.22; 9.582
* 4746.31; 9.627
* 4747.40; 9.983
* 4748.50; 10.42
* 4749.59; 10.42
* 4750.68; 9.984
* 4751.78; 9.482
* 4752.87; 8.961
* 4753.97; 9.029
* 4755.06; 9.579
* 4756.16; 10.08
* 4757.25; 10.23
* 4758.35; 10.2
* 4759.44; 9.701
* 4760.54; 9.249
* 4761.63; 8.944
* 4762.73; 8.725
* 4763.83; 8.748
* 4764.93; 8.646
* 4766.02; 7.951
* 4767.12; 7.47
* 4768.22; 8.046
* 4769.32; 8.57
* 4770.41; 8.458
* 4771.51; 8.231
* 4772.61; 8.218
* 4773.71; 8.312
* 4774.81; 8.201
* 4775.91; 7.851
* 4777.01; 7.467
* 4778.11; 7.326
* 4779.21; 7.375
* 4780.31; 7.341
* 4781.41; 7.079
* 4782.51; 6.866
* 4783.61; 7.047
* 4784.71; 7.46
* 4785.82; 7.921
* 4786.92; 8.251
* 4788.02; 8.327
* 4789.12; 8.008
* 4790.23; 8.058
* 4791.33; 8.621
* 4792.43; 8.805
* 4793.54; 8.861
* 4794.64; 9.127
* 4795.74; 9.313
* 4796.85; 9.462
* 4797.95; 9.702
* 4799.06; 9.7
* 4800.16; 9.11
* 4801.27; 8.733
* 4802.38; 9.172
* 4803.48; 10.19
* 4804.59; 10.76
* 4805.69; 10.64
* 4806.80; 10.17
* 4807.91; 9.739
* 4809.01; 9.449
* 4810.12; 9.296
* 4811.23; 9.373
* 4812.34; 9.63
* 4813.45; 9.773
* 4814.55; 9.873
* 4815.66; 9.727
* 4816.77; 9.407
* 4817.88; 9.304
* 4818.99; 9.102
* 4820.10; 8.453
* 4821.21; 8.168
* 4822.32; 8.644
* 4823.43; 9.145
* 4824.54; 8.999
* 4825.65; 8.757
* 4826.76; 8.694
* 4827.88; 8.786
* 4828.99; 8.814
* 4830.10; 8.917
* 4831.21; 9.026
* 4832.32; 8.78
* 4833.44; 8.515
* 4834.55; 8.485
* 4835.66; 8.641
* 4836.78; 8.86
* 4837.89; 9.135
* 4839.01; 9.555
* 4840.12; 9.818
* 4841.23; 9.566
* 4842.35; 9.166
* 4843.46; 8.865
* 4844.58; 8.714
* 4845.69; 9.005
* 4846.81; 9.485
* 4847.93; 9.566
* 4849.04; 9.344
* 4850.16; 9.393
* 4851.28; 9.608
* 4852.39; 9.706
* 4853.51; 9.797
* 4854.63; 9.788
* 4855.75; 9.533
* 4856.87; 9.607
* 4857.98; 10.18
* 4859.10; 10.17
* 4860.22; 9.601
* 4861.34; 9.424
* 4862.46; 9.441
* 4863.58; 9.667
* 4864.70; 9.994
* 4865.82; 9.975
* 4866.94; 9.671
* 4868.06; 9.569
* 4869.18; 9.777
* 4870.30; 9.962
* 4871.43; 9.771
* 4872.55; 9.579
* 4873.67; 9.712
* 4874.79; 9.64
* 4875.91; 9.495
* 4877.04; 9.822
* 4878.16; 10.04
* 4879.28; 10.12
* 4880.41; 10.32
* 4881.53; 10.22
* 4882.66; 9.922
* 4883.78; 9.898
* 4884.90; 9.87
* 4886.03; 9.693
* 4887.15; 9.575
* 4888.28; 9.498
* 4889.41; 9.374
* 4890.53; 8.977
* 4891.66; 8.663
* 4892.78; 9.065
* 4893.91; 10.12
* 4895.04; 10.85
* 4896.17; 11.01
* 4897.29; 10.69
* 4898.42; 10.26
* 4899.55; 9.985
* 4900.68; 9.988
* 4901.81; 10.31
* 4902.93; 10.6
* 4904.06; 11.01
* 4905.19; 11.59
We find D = 4895.04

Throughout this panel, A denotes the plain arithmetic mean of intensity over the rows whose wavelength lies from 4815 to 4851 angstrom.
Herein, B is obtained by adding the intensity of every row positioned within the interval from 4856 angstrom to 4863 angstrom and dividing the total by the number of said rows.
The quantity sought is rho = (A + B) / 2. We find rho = 9.38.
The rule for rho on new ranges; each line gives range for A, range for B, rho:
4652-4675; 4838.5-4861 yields 9.80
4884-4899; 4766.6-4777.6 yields 8.95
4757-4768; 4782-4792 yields 8.41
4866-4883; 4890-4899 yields 9.90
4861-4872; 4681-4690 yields 9.88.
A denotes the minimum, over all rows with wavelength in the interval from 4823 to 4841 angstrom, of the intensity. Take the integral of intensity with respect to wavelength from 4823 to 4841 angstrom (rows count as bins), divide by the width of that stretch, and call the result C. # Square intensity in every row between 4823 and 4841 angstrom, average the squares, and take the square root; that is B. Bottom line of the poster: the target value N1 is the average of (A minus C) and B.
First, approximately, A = 8.485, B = 8.9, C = 8.9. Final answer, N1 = 4.2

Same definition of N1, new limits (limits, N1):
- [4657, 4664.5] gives 5.2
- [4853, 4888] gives 4.7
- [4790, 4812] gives 4.0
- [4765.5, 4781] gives 3.7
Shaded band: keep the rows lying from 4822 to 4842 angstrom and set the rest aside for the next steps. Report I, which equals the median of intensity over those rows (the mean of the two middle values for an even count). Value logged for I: 8.8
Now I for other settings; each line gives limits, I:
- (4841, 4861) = 9.6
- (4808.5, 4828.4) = 9.2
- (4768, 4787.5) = 7.9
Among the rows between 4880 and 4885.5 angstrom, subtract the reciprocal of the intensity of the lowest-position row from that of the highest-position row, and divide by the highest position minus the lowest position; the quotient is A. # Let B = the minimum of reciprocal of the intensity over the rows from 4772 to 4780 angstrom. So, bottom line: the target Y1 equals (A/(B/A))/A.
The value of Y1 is 0.008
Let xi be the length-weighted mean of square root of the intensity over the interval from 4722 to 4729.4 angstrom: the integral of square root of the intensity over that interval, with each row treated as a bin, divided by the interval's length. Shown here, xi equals 3.09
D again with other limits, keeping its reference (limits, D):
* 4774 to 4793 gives 4792.43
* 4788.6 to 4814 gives 4804.59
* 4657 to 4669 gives 4660.75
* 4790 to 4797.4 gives 4796.85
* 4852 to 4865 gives 4857.98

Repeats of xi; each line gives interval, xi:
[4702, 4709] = 3.17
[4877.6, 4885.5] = 3.17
